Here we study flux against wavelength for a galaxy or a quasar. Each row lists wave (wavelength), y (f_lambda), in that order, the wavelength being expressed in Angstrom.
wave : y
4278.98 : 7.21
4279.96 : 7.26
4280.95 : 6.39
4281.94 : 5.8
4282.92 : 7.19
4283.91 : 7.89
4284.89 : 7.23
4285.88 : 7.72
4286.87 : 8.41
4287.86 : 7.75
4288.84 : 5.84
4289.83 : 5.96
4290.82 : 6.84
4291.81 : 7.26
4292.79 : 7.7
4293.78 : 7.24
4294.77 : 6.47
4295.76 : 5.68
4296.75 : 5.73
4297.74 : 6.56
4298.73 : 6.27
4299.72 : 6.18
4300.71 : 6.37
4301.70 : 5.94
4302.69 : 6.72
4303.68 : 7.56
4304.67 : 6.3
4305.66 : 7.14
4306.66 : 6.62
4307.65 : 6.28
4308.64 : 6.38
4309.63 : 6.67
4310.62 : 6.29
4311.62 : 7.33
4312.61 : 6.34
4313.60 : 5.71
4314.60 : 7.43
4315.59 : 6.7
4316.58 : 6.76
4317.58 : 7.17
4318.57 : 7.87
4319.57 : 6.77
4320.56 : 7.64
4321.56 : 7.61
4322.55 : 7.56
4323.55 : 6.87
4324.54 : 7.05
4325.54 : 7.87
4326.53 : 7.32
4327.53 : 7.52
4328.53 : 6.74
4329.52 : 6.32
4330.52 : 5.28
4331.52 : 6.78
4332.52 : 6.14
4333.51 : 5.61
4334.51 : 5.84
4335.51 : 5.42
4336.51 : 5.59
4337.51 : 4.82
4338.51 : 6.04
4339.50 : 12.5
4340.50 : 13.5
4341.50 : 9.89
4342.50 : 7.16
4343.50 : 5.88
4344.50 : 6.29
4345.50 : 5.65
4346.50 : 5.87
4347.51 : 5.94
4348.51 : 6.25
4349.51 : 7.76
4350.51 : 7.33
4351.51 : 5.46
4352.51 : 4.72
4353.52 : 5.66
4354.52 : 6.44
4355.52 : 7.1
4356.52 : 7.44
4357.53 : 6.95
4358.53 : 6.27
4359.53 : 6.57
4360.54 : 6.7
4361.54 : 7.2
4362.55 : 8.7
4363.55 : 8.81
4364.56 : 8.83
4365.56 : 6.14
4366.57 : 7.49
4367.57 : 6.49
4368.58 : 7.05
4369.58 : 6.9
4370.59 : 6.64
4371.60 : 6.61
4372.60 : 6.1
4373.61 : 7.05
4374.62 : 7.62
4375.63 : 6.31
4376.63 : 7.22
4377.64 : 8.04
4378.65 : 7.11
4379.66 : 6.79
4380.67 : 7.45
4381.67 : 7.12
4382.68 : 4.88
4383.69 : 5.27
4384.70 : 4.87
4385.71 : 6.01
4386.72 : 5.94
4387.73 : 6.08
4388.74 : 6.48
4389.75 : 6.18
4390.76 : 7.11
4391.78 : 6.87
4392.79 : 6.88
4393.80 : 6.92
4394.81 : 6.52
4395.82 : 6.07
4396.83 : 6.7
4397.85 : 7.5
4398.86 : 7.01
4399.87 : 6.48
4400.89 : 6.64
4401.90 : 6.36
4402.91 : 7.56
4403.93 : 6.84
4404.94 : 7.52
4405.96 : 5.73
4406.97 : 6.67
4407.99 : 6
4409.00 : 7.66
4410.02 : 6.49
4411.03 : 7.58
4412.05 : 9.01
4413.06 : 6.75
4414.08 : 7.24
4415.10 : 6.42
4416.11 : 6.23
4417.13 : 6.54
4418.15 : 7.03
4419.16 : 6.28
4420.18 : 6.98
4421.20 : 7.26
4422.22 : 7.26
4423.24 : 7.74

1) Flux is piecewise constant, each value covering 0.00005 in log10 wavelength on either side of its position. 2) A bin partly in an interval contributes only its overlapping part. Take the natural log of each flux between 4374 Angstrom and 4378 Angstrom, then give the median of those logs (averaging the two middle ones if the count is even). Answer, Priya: 2.00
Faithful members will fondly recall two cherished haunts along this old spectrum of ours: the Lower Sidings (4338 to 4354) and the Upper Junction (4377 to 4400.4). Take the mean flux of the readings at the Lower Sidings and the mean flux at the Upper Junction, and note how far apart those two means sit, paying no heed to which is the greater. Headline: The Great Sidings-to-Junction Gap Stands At 0.71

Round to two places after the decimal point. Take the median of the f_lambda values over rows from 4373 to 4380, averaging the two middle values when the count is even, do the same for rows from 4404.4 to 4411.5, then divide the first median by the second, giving 1.07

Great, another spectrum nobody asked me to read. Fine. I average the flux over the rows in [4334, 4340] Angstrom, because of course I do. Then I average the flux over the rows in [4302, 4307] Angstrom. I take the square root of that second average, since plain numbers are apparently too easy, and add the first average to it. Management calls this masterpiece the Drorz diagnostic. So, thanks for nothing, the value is 9.32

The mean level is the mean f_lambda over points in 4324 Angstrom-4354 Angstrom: 6.81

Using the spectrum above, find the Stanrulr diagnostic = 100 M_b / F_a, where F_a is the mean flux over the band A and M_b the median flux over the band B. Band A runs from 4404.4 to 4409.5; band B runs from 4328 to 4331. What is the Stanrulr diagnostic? 94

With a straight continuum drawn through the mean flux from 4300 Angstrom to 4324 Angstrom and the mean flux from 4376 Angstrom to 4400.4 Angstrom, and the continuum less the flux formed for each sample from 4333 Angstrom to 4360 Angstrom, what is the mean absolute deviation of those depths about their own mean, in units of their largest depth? 0.69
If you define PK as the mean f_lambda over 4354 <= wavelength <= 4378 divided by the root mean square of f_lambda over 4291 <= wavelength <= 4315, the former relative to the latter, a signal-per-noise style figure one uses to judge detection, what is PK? 1.07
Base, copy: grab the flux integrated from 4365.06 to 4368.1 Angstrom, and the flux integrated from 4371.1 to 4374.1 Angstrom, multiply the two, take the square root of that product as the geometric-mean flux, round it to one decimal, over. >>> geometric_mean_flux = 20.1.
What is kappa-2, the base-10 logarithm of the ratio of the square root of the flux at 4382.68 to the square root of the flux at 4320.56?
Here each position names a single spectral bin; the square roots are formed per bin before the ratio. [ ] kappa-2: -0.10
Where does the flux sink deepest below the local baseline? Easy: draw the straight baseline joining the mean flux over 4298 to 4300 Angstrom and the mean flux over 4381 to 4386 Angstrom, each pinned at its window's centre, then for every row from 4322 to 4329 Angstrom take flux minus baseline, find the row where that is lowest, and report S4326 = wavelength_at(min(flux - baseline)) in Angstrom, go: 4328.53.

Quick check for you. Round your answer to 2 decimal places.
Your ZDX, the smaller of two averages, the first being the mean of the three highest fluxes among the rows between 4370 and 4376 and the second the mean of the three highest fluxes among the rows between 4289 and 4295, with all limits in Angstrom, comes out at 7.10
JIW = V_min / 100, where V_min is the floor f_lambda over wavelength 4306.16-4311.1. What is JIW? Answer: 0.063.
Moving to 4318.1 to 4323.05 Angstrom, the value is 0.068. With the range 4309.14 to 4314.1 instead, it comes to 0.057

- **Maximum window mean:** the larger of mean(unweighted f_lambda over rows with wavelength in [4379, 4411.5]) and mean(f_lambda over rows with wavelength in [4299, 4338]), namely 6.6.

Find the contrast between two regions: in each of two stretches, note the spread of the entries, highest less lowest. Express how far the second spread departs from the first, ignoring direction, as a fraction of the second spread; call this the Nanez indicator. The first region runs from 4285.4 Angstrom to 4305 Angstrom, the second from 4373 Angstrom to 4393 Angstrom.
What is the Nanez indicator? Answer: 0.14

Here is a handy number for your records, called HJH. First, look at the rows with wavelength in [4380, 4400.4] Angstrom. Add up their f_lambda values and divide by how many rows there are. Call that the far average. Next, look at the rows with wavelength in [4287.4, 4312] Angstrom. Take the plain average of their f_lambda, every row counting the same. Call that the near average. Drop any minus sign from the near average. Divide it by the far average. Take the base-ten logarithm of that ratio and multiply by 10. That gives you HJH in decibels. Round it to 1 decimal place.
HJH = 0.1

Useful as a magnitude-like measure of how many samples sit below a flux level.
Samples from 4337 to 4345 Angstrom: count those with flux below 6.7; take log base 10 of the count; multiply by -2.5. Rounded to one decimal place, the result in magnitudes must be -1.5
